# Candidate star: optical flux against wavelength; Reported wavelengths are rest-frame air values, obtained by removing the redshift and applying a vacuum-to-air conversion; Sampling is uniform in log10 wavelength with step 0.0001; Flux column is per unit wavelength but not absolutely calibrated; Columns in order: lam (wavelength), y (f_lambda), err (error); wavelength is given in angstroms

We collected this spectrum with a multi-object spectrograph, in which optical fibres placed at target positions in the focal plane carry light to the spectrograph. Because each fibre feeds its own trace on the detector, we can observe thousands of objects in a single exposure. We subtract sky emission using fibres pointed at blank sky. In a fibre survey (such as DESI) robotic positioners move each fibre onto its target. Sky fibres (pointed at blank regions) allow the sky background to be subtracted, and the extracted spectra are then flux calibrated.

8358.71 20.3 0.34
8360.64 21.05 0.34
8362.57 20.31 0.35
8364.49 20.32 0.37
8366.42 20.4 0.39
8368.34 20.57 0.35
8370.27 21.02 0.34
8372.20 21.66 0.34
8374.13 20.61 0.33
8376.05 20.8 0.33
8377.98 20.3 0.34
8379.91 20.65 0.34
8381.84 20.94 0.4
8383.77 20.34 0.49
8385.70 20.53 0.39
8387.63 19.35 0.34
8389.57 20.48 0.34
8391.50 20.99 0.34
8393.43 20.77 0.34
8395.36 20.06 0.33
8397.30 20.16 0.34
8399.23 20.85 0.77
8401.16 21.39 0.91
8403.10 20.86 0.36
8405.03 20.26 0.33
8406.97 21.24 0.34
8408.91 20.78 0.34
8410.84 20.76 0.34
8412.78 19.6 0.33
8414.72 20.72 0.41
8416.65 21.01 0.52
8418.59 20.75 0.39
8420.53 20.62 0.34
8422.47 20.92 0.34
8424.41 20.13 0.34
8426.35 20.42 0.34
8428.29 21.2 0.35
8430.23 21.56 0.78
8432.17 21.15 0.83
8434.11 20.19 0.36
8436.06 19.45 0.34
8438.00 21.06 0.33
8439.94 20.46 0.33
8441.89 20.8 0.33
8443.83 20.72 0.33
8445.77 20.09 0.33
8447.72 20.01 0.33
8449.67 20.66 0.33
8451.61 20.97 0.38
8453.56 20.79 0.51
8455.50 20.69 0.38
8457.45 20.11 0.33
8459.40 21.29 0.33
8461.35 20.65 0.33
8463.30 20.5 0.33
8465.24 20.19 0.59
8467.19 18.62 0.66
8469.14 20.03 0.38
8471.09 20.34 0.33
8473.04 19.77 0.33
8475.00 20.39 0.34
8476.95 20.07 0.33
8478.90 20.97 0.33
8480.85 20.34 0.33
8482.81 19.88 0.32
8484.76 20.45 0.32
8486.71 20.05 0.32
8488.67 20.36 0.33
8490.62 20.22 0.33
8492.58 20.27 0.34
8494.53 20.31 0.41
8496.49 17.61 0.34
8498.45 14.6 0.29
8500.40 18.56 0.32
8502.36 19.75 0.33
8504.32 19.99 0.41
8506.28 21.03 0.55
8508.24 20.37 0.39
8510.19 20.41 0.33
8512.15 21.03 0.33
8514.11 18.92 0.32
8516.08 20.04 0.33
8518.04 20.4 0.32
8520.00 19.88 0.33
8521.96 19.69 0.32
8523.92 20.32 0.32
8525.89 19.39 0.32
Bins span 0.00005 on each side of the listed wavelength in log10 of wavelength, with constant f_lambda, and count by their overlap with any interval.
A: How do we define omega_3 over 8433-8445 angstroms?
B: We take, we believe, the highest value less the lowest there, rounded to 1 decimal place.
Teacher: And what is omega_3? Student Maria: 1.6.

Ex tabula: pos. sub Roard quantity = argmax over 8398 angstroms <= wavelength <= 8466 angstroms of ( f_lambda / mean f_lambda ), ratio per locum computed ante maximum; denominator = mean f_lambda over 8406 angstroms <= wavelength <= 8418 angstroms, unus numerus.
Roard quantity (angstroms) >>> 8430.23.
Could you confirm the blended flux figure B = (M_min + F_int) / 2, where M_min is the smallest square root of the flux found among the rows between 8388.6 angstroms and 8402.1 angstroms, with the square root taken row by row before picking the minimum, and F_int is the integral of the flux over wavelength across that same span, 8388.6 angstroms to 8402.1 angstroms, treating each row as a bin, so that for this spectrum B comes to 142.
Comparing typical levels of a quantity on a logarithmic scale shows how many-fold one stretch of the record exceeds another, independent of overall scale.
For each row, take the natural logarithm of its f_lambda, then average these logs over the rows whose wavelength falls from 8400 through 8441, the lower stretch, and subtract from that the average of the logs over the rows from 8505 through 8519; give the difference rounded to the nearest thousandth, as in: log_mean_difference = 0.019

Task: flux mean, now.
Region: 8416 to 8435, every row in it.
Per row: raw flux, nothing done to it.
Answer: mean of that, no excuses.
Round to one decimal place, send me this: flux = 20.8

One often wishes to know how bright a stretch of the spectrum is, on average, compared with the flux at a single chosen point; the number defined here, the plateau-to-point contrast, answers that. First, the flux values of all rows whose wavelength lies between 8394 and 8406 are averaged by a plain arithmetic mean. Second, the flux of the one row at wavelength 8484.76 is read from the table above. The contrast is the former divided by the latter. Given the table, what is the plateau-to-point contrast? 1.01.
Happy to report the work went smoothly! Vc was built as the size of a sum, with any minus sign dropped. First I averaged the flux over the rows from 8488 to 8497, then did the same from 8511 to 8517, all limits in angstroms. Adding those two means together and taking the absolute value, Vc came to 39.8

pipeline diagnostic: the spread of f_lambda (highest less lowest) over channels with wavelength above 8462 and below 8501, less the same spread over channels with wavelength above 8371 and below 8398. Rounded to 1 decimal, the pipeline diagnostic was 4.1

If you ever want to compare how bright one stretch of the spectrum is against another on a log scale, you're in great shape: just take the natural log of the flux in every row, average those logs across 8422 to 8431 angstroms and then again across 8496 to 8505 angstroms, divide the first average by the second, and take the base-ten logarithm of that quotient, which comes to 0.022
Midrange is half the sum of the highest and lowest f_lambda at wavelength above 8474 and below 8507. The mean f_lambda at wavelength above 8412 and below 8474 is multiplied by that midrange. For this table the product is 365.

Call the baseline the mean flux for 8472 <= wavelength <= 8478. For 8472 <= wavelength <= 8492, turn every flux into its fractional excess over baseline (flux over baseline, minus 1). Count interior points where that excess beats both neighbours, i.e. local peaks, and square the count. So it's 16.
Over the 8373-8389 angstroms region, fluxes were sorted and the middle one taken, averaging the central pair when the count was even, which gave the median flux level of 20.6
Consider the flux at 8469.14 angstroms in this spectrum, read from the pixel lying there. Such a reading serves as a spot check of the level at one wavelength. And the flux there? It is 20.03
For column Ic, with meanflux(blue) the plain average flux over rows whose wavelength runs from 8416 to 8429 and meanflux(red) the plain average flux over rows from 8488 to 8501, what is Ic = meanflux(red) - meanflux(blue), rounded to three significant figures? -1.87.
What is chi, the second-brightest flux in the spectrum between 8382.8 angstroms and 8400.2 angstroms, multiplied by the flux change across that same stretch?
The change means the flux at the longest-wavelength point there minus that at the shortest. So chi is 11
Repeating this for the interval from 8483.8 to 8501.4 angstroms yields -38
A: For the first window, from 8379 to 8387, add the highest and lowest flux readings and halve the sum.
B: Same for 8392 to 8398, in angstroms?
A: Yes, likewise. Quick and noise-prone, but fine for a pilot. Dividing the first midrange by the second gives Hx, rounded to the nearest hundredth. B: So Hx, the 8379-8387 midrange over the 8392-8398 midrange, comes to 1.01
